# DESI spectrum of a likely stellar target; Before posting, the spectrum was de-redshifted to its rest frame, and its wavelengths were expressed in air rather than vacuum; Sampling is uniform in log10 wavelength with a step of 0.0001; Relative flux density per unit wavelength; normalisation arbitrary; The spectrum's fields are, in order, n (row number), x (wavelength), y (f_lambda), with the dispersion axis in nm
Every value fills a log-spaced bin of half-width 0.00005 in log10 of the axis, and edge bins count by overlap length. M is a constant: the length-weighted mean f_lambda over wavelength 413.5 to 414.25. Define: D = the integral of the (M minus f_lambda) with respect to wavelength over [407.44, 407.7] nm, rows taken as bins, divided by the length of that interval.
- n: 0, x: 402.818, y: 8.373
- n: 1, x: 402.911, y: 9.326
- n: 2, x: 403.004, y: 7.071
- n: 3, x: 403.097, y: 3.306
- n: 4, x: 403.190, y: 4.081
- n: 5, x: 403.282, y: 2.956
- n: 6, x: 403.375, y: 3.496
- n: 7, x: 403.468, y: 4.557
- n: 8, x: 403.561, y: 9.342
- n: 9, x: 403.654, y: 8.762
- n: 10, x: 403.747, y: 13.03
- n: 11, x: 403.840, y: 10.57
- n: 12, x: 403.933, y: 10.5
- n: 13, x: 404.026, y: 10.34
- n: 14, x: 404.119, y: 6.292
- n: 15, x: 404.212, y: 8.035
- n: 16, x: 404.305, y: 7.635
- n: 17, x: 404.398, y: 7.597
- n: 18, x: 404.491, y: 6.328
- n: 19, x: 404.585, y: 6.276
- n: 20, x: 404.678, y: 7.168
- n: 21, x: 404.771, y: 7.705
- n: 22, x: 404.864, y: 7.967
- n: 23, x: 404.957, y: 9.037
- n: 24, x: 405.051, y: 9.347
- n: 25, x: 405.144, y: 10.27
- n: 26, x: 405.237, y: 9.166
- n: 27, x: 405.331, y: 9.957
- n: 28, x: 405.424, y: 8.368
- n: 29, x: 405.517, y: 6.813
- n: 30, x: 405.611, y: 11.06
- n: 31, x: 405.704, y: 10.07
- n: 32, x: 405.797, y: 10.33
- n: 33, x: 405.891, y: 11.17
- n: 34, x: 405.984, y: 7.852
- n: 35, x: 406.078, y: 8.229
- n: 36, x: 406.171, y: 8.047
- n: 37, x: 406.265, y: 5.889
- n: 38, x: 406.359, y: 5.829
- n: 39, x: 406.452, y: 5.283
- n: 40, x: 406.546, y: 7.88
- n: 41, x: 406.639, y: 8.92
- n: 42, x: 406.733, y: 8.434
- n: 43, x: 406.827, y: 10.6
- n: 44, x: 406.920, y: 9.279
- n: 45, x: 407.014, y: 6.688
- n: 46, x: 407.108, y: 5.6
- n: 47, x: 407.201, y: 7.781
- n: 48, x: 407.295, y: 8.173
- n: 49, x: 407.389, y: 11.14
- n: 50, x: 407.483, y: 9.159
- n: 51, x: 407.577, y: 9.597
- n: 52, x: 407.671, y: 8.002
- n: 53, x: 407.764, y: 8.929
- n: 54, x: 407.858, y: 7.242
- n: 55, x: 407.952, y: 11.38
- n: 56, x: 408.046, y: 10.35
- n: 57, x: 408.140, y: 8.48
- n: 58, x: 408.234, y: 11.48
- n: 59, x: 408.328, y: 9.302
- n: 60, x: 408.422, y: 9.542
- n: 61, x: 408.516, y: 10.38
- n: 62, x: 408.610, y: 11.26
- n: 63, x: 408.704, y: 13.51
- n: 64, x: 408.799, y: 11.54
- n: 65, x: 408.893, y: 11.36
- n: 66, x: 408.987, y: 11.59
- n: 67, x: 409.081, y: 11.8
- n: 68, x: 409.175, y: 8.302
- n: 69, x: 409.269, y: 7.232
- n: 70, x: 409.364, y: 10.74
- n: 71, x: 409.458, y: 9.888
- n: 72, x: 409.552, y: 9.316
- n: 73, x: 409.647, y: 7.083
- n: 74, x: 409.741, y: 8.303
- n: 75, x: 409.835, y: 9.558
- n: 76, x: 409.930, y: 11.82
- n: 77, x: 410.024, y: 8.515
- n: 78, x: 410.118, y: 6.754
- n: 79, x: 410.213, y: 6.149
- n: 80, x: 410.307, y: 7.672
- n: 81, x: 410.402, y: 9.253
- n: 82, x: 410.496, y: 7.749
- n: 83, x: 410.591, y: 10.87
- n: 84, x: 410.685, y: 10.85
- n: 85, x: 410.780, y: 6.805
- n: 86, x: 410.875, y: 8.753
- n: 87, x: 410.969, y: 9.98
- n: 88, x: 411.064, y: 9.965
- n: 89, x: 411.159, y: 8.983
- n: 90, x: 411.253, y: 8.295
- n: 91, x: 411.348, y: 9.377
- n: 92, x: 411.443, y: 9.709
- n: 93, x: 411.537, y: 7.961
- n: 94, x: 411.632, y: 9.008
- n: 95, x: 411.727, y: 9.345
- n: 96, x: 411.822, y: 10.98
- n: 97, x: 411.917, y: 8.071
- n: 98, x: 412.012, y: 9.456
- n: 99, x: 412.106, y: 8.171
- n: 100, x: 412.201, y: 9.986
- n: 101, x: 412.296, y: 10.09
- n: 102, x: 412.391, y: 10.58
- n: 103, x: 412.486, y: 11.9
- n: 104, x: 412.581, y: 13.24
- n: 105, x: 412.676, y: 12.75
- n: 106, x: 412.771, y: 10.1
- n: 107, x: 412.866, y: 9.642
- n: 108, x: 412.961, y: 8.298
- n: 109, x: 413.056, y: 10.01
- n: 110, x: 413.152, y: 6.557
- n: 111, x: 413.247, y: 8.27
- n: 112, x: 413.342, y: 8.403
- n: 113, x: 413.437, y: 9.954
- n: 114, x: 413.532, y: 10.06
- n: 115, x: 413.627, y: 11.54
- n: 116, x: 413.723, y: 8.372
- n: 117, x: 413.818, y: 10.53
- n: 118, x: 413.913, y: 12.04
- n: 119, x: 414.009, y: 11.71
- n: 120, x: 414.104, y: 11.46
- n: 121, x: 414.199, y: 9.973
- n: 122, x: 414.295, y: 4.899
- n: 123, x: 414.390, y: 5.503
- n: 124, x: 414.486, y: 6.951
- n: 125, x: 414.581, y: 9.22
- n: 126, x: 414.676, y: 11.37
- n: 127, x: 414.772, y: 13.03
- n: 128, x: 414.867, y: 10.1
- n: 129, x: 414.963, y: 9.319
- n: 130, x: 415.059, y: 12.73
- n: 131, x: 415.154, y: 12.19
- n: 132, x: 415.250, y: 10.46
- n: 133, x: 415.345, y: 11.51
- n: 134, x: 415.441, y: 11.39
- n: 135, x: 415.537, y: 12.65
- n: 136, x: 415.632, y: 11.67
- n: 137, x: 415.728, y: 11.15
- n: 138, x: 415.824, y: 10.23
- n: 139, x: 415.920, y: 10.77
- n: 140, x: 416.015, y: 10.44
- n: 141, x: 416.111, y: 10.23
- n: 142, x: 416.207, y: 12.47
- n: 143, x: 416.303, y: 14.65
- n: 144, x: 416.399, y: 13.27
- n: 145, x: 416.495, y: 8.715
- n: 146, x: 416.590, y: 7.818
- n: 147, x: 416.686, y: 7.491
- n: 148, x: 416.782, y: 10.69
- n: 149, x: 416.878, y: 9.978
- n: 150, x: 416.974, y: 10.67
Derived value 1.7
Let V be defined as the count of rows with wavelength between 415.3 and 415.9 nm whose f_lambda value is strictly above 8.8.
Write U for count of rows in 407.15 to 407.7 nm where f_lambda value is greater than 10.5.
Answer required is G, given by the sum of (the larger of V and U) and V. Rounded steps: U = 1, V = 6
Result 12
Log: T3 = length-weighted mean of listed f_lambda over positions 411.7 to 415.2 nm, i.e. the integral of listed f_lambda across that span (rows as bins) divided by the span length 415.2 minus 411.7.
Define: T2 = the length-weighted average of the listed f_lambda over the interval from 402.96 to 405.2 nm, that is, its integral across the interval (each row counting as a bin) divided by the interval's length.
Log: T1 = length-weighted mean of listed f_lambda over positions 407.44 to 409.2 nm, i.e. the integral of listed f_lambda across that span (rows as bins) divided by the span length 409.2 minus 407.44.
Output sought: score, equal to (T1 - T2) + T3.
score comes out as 12.5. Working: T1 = 10.2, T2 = 7.6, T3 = 9.9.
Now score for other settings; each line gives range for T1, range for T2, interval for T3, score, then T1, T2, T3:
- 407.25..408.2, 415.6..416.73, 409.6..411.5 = 7.4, 9.3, 10.7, 8.8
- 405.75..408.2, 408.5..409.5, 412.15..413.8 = 7.8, 8.5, 10.7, 10.0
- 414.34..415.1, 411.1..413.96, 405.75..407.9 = 8.3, 9.7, 9.7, 8.3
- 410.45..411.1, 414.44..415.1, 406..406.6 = 5.8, 9.3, 10.4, 6.9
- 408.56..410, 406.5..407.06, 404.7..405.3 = 10.4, 10.2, 8.6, 8.9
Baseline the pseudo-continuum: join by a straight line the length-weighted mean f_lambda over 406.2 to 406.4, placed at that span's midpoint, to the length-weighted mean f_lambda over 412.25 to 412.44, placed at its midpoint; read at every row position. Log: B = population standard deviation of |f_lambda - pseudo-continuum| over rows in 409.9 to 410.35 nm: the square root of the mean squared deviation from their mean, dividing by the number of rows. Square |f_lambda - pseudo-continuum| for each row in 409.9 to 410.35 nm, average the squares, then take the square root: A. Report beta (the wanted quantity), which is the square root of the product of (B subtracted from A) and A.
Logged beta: 1.5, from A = 2.1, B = 1.1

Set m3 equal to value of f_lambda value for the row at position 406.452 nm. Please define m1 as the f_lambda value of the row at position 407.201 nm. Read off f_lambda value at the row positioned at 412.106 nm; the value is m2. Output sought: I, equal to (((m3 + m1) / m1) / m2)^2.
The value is 0.04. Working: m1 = 7.781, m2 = 8.171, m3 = 5.283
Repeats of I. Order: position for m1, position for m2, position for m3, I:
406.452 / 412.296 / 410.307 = 0.06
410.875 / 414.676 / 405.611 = 0.04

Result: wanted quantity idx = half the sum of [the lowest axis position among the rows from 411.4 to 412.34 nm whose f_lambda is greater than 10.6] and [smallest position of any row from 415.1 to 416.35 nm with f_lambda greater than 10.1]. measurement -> 413.49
